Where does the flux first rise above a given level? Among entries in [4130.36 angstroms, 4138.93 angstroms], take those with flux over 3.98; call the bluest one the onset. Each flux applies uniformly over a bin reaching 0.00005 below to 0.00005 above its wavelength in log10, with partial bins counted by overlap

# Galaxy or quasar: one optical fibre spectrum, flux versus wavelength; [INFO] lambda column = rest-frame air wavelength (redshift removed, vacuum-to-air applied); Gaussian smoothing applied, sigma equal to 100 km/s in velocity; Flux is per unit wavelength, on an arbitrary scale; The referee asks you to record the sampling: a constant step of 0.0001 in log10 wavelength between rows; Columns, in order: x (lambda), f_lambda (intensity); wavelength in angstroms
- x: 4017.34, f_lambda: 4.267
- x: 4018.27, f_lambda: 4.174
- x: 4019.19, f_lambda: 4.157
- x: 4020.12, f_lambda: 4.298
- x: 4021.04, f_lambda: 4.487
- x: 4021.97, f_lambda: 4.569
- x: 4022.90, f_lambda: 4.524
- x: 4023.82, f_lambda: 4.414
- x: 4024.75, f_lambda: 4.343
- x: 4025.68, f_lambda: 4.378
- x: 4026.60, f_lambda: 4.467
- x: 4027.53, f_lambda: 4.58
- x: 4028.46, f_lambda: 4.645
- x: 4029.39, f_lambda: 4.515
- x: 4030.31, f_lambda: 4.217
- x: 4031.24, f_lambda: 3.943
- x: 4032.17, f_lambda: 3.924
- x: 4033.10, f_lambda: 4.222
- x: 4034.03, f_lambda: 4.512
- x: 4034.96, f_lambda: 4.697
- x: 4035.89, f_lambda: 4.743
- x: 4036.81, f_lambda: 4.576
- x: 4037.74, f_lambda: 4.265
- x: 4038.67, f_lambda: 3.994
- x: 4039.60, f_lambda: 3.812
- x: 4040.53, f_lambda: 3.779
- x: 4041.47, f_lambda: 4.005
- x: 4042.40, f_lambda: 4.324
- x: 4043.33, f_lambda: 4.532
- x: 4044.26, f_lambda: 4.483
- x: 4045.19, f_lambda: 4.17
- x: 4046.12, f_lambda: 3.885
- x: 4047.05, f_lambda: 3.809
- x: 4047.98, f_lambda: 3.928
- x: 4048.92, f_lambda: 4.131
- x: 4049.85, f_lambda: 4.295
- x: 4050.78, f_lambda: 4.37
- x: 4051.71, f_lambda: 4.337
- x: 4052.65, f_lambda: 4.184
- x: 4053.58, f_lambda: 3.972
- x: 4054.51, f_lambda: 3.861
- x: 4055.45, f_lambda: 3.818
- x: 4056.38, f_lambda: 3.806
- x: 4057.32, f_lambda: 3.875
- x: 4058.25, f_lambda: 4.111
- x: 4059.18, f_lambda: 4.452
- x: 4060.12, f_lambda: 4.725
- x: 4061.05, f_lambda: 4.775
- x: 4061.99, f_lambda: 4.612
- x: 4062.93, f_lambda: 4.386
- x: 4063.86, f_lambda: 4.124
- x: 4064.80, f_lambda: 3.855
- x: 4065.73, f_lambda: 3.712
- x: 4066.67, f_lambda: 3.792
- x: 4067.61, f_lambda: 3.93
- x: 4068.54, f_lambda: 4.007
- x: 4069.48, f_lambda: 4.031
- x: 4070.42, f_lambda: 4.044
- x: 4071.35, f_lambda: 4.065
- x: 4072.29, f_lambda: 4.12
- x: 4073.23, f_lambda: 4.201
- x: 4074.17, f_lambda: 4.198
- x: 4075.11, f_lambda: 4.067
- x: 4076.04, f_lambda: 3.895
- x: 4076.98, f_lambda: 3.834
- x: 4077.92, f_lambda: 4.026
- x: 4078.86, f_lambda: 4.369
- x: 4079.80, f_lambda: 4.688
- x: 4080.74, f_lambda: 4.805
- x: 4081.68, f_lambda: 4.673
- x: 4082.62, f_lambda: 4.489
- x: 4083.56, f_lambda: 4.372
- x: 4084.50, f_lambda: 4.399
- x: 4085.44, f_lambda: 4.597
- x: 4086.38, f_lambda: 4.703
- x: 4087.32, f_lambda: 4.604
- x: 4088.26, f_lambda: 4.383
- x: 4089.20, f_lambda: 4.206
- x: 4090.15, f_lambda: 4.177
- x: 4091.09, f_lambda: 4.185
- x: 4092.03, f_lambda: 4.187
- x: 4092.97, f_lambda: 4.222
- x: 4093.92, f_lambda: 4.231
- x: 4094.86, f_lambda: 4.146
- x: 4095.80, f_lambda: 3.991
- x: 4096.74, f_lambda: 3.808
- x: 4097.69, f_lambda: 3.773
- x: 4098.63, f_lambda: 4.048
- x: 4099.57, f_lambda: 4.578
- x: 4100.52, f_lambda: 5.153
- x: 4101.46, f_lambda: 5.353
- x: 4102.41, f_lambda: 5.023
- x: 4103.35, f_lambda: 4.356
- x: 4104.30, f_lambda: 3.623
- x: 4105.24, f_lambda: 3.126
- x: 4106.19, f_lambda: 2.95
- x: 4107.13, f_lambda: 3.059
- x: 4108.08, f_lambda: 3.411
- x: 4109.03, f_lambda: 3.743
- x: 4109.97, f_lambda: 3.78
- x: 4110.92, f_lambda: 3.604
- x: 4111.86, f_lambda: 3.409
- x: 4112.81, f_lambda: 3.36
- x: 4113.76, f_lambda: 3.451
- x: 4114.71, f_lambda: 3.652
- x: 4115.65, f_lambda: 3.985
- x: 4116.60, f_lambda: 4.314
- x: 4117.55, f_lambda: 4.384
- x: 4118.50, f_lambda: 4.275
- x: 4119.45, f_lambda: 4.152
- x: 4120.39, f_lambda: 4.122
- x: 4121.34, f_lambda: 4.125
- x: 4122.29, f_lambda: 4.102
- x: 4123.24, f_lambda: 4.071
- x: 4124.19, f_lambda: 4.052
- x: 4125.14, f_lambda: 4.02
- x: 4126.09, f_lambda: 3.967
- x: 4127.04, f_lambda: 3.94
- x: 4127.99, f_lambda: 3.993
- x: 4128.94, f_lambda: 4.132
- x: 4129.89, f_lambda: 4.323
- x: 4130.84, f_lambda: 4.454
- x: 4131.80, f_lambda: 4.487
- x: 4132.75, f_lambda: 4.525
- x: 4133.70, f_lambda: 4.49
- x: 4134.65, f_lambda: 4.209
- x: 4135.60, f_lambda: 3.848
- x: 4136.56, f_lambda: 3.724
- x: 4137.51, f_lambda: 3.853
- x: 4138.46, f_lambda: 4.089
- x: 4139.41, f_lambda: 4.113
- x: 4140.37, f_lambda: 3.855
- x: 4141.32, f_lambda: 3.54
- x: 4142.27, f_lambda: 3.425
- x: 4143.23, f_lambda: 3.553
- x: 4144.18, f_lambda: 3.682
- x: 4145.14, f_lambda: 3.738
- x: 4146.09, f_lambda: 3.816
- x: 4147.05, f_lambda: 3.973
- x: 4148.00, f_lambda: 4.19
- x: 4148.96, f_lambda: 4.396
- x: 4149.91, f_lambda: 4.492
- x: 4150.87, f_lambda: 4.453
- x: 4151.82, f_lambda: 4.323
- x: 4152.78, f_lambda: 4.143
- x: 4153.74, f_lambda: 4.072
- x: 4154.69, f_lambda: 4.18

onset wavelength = 4130.84 angstroms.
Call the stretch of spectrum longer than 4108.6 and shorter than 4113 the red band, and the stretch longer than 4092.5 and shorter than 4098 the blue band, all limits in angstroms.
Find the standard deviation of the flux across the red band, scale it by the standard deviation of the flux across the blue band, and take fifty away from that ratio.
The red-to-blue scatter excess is -49.1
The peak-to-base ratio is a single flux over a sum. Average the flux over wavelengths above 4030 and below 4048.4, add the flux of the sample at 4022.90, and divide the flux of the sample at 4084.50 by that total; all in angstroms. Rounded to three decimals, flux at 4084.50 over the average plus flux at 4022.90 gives 0.505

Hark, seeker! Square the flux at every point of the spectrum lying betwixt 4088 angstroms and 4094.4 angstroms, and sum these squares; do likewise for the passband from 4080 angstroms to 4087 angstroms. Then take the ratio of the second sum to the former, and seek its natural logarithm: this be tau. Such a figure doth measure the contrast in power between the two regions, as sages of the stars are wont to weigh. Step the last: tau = 0.16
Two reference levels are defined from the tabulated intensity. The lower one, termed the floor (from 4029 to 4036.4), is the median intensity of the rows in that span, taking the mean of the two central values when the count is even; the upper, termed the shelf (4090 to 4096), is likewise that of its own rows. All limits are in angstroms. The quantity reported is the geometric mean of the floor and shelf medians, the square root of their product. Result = 4.3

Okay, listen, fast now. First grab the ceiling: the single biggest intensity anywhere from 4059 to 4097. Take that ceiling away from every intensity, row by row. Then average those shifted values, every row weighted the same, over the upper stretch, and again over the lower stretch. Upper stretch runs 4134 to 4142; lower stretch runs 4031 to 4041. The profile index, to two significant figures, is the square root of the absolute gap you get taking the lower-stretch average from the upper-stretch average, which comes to 0.57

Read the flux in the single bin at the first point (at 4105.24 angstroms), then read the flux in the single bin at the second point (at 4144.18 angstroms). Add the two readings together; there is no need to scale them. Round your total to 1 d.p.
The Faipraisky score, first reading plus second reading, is 6.8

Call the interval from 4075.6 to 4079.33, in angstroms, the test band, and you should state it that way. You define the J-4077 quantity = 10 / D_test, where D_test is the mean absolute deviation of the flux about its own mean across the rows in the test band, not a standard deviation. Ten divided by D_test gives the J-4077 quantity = 59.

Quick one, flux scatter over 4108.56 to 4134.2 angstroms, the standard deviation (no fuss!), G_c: 0.33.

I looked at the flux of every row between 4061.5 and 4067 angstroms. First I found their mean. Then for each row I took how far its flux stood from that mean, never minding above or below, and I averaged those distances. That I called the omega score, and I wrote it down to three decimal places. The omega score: 0.294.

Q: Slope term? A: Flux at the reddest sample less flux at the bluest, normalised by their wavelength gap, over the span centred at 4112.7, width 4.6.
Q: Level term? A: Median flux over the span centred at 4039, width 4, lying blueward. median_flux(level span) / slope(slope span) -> 308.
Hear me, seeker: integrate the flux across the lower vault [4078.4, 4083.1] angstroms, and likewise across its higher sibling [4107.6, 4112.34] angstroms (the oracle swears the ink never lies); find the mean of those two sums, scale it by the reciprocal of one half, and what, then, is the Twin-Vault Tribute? 38.6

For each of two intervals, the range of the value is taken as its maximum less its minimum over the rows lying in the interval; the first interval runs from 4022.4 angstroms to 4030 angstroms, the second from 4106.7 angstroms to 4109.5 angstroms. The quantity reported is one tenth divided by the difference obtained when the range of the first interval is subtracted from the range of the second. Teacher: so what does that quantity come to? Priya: 0.3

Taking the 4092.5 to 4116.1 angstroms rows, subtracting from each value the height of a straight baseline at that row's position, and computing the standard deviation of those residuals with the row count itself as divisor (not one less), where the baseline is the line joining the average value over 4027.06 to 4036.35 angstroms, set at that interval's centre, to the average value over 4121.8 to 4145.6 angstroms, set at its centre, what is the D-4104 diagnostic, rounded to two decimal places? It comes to 0.60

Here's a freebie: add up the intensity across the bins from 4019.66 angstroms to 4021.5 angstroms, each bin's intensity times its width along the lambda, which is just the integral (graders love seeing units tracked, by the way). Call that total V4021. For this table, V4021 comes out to 8.1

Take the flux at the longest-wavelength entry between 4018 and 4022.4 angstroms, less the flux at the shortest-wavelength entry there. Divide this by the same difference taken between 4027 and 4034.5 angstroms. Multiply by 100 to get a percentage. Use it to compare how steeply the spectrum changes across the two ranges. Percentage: -581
